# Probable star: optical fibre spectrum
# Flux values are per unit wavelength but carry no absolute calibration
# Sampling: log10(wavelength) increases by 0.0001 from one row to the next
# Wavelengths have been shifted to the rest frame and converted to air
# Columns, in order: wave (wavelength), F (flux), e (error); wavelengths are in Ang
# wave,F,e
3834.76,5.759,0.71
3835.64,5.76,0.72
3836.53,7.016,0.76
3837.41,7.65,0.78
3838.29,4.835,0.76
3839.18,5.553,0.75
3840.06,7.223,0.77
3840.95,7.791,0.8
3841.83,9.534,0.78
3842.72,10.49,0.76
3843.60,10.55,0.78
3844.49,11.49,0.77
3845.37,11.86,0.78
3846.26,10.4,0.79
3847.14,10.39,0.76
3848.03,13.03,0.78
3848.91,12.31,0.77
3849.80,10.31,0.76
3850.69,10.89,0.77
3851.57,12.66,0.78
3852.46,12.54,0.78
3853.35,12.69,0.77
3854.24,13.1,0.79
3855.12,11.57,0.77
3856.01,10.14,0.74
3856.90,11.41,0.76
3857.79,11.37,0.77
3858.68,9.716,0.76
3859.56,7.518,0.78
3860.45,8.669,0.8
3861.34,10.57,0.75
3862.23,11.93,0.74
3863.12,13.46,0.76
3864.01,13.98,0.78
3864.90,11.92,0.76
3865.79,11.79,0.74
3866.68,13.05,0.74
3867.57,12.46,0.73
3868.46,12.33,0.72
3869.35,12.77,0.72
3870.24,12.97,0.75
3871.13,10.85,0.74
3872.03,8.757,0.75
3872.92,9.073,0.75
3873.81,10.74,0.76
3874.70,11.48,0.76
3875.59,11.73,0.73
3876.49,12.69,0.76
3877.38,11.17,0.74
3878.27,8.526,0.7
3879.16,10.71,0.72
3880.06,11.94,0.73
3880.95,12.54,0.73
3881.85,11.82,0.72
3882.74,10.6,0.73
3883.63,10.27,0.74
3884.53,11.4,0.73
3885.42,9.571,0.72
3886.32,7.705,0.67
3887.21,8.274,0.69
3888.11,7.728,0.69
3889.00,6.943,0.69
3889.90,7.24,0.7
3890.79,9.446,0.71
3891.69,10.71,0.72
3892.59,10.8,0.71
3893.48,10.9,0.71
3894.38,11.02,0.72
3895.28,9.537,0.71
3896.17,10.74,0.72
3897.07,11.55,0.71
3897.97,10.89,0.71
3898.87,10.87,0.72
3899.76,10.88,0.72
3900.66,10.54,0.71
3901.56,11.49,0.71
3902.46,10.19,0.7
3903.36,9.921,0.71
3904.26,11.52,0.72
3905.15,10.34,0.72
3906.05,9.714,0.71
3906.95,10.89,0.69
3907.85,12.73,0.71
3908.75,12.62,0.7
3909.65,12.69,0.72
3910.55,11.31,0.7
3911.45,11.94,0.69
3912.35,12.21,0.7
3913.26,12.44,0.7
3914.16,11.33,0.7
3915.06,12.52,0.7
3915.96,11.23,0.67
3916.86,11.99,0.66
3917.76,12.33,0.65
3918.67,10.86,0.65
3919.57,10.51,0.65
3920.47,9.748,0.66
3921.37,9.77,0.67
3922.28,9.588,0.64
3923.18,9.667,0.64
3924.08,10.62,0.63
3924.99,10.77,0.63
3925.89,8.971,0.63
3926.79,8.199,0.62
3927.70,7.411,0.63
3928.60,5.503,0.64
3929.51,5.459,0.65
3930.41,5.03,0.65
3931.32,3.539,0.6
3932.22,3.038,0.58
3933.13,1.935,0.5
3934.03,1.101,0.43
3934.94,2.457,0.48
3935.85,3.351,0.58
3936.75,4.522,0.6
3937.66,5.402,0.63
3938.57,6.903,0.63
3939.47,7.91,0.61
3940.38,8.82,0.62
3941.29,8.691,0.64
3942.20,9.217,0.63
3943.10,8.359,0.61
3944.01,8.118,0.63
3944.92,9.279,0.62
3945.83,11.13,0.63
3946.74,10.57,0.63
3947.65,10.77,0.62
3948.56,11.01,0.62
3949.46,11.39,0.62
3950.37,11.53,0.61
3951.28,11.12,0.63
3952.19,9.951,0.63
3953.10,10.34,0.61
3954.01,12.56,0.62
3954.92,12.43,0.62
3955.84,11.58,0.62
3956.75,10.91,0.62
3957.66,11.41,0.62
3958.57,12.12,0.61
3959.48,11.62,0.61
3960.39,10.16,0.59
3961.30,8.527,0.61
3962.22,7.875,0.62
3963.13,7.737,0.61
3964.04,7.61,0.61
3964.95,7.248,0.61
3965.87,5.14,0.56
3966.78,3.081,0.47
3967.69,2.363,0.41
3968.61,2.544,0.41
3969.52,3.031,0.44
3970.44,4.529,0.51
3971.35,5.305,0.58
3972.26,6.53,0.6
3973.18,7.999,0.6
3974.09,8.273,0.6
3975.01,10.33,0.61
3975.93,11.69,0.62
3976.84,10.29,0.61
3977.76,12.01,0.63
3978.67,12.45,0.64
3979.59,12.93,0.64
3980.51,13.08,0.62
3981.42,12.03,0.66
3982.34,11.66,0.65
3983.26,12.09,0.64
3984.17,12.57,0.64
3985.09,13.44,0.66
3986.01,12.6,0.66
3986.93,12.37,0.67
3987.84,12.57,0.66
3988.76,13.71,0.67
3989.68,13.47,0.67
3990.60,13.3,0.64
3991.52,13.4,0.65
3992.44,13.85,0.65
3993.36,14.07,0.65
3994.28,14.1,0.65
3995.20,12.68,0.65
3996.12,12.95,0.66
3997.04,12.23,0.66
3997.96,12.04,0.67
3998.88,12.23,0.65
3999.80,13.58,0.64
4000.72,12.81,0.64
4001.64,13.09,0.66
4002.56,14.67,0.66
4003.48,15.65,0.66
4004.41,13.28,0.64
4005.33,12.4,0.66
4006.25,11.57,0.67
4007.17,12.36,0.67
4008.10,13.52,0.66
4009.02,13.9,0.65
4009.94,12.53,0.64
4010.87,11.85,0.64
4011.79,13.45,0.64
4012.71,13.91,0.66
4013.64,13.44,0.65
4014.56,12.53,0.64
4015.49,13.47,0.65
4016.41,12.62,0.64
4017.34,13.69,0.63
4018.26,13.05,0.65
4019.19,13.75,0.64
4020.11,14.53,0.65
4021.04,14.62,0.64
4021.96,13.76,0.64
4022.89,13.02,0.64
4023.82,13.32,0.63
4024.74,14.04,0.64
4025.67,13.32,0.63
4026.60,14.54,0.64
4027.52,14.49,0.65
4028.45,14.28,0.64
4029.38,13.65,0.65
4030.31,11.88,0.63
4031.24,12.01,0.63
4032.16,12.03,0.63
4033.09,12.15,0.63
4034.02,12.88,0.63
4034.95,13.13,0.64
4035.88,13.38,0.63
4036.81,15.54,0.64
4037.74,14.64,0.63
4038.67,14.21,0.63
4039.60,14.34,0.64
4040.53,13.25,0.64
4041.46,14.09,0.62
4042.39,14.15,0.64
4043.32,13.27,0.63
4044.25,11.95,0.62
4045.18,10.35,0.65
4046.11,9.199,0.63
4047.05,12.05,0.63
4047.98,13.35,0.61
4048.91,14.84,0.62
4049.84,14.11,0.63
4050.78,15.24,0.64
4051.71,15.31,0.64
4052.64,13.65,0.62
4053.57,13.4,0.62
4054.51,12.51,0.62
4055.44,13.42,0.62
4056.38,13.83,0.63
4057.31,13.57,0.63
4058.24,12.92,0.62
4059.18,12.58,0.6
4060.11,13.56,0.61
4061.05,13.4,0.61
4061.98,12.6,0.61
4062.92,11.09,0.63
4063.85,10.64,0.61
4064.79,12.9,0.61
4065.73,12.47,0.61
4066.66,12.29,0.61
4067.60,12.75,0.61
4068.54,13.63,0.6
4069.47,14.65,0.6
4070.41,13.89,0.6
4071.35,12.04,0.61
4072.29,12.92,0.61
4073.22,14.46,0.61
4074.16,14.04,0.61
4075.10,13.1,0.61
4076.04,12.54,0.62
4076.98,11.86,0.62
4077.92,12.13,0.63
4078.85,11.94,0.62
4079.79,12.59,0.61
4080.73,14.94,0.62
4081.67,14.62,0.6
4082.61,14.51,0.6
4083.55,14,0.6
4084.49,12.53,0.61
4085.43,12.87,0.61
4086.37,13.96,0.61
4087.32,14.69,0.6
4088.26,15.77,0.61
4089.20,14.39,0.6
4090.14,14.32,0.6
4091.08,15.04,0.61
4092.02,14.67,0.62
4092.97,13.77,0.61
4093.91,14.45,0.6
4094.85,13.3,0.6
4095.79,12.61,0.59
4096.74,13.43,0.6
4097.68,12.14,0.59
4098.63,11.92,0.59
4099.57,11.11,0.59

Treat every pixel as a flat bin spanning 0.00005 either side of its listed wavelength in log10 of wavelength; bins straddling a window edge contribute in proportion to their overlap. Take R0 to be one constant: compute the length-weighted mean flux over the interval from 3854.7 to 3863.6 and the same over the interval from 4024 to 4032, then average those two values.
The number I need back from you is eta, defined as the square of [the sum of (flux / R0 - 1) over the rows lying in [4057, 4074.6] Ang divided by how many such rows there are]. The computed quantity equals 0.006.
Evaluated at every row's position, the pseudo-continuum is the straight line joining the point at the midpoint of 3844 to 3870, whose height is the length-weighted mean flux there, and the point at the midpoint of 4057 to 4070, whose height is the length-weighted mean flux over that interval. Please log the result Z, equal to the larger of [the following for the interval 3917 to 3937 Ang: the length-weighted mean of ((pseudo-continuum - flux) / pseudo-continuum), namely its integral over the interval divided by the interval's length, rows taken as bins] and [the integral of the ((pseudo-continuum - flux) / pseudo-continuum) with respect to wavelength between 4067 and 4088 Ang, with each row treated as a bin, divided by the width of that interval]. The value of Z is 0.41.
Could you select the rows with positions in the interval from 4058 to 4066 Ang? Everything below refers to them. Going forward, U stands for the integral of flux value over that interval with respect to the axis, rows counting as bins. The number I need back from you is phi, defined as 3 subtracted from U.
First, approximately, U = 99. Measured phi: 96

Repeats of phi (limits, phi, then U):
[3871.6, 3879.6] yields 81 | 84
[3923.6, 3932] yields 57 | 60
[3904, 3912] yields 89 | 92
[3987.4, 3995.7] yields 109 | 112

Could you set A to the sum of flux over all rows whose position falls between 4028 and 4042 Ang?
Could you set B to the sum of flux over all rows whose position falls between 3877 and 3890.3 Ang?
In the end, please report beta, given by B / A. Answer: 0.73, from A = 201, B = 146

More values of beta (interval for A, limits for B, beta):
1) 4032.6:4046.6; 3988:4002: 1.00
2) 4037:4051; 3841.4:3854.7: 0.87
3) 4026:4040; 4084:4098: 1.02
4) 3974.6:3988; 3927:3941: 0.40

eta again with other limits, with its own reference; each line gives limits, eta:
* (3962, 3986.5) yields 0.075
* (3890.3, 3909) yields 0.010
